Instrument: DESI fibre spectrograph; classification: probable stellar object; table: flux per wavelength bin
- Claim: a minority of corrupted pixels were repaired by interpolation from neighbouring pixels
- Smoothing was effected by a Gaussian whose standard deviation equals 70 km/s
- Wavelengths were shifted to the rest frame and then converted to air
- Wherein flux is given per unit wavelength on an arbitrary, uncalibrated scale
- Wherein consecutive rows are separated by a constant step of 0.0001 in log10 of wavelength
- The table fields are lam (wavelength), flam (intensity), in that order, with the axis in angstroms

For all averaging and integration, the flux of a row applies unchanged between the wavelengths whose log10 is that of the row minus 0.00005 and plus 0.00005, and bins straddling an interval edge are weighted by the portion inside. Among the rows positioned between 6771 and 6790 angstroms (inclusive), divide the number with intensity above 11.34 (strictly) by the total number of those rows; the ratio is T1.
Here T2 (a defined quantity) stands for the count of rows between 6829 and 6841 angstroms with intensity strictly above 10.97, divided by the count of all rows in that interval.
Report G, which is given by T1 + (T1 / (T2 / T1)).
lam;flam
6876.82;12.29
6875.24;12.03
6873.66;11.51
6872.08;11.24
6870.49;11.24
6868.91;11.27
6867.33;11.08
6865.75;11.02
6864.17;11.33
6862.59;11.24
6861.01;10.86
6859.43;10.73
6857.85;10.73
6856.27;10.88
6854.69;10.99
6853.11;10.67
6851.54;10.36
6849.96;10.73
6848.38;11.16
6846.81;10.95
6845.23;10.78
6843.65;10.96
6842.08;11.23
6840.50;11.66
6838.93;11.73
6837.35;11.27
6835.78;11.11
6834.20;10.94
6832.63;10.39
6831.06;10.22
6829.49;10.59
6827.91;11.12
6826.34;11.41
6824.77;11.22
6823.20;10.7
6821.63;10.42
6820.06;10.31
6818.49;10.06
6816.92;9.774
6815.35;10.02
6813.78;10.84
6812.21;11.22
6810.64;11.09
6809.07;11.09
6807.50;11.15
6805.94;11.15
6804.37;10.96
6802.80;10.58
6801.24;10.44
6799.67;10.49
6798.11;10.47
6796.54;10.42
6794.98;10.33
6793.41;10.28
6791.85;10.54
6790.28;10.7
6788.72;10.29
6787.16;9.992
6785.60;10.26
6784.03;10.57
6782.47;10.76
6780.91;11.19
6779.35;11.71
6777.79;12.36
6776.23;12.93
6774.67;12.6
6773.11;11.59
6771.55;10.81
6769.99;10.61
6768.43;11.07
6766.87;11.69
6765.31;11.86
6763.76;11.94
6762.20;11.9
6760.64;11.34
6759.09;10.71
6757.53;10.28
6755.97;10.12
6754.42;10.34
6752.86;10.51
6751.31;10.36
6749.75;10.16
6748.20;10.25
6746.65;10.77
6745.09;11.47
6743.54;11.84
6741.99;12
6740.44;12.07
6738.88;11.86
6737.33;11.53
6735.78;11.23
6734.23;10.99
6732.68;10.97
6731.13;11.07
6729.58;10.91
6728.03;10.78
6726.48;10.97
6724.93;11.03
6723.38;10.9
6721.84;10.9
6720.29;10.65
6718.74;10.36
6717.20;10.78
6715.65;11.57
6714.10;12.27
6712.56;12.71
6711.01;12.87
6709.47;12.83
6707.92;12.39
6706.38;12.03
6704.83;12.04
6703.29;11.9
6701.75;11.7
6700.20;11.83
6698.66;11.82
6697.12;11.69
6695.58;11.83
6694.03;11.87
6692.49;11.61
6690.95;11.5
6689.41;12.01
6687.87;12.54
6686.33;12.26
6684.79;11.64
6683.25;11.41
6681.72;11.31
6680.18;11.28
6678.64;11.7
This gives 0.76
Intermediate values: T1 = 0.42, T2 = 0.50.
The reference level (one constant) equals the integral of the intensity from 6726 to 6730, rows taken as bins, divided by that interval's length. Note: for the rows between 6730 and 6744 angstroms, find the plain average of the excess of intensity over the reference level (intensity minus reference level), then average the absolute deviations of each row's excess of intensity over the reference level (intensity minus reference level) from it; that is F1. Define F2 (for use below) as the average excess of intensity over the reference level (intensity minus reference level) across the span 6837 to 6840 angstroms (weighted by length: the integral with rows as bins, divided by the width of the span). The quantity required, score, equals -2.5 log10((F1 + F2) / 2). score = 0.7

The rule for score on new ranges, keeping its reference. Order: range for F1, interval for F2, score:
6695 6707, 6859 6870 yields 2.0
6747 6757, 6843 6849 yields 2.5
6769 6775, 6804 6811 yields 0.9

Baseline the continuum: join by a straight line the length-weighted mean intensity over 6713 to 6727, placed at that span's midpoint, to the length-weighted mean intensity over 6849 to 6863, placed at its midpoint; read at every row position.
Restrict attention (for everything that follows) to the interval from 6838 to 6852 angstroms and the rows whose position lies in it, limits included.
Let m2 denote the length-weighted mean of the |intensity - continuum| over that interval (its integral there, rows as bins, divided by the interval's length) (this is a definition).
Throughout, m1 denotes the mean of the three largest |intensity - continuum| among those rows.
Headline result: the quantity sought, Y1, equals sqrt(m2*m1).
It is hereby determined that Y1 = 0.52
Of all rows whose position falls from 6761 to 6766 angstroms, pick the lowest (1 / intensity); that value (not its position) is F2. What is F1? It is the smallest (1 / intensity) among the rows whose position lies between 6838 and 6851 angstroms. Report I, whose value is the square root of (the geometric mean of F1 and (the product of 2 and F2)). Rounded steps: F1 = 0.0853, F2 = 0.084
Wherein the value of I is 0.346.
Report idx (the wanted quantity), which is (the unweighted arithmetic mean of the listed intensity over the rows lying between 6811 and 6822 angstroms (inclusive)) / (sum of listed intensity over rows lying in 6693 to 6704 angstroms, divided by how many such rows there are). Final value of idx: 0.88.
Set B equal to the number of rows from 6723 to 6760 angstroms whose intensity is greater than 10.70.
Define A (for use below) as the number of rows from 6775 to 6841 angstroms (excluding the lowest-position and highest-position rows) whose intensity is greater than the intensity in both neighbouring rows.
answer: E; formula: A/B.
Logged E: 0.3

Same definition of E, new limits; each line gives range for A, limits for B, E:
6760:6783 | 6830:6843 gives 0.3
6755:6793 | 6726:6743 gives 0.3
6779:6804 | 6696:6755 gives 0.1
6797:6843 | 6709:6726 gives 0.4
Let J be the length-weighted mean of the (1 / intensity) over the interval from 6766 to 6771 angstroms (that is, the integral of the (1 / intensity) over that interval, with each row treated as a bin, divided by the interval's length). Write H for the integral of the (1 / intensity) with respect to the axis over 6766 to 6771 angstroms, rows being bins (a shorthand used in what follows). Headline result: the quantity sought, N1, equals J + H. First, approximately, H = 0.450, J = 0.0899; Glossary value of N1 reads 0.540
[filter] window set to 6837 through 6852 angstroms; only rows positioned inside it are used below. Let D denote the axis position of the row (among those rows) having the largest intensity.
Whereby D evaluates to 6838.93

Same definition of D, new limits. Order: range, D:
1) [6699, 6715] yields 6711.01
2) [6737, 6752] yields 6740.44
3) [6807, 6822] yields 6812.21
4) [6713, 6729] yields 6714.10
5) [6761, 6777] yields 6776.23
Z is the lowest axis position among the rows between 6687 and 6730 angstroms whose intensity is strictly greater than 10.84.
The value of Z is 6687.87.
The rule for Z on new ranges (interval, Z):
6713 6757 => 6714.10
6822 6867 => 6824.77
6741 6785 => 6741.99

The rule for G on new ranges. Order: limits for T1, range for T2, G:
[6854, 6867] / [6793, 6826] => 0.00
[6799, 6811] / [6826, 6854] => 0.00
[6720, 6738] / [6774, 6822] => 0.10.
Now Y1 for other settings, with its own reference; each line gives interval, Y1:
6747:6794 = 1.06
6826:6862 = 0.48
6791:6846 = 0.63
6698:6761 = 1.03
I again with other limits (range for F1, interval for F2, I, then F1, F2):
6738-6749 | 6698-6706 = 0.343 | 0.0829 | 0.083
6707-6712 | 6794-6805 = 0.345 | 0.0777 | 0.091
